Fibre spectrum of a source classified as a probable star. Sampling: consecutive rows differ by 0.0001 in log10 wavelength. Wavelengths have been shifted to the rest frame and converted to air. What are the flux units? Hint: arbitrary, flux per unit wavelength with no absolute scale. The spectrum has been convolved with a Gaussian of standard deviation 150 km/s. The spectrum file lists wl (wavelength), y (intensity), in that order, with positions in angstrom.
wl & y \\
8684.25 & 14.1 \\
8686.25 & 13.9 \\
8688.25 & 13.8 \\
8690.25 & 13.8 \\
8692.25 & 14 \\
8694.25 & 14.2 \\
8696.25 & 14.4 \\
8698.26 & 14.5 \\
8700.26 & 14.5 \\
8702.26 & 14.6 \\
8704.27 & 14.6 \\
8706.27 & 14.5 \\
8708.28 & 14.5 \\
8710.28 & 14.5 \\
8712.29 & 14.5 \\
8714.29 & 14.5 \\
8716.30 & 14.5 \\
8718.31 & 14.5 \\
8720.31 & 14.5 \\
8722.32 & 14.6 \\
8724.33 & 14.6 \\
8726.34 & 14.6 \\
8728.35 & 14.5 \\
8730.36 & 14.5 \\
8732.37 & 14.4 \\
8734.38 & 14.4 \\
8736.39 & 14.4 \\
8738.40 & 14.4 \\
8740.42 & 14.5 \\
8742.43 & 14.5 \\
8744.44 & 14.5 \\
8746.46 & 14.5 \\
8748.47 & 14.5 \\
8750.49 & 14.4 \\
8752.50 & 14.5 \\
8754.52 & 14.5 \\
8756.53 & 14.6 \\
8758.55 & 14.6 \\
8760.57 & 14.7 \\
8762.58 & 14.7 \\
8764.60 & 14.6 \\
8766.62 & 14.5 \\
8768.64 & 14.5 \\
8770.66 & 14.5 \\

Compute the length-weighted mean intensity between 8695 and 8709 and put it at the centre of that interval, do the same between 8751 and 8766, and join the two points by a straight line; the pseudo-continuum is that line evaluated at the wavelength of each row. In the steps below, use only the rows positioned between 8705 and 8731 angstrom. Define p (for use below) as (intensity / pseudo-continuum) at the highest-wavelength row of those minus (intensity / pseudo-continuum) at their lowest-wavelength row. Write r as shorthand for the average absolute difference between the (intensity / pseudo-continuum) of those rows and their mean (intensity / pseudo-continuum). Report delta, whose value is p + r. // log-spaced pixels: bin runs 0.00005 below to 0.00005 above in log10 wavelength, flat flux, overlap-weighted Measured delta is 0.00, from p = 0.00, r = 0.0021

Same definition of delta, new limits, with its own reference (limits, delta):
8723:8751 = -0.01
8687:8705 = 0.07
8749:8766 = 0.02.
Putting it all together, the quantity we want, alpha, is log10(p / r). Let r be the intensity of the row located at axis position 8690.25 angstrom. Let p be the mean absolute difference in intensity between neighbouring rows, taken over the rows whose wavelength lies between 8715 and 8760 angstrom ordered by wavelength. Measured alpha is -2.6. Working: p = 0.033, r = 13.8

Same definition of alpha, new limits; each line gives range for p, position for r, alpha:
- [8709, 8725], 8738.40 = -3.0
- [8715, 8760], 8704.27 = -2.6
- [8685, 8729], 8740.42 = -2.4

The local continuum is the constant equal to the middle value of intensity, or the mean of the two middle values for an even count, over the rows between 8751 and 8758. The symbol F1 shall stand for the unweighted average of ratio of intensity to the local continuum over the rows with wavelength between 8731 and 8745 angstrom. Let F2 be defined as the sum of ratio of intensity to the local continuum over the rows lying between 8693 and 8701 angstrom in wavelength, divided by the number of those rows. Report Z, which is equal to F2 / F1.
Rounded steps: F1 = 1.00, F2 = 0.99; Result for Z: 1.00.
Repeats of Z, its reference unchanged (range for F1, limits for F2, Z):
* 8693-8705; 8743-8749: 1.00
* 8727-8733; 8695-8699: 1.00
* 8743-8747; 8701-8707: 1.00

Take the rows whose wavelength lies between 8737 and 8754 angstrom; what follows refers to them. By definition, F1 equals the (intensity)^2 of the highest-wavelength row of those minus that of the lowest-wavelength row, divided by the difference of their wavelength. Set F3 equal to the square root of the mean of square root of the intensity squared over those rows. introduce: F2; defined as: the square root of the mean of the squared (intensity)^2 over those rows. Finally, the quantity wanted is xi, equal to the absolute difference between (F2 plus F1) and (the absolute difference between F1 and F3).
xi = 206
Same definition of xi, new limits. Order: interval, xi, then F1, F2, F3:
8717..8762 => 207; 0.14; 210.5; 3.809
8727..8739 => 204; -0.29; 208.3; 3.799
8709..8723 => 207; 0.24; 210.7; 3.810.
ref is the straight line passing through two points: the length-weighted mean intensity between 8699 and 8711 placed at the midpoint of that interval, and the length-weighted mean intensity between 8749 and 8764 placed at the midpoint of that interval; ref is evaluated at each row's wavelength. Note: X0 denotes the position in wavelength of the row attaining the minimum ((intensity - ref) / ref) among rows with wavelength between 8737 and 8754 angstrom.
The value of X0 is 8750.49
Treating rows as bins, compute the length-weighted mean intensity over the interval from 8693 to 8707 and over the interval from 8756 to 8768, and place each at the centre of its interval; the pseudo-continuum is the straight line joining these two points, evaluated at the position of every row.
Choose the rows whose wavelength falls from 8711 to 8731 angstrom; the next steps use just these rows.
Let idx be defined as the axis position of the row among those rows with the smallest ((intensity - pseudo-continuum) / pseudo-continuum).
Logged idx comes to 8730.36 angstrom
